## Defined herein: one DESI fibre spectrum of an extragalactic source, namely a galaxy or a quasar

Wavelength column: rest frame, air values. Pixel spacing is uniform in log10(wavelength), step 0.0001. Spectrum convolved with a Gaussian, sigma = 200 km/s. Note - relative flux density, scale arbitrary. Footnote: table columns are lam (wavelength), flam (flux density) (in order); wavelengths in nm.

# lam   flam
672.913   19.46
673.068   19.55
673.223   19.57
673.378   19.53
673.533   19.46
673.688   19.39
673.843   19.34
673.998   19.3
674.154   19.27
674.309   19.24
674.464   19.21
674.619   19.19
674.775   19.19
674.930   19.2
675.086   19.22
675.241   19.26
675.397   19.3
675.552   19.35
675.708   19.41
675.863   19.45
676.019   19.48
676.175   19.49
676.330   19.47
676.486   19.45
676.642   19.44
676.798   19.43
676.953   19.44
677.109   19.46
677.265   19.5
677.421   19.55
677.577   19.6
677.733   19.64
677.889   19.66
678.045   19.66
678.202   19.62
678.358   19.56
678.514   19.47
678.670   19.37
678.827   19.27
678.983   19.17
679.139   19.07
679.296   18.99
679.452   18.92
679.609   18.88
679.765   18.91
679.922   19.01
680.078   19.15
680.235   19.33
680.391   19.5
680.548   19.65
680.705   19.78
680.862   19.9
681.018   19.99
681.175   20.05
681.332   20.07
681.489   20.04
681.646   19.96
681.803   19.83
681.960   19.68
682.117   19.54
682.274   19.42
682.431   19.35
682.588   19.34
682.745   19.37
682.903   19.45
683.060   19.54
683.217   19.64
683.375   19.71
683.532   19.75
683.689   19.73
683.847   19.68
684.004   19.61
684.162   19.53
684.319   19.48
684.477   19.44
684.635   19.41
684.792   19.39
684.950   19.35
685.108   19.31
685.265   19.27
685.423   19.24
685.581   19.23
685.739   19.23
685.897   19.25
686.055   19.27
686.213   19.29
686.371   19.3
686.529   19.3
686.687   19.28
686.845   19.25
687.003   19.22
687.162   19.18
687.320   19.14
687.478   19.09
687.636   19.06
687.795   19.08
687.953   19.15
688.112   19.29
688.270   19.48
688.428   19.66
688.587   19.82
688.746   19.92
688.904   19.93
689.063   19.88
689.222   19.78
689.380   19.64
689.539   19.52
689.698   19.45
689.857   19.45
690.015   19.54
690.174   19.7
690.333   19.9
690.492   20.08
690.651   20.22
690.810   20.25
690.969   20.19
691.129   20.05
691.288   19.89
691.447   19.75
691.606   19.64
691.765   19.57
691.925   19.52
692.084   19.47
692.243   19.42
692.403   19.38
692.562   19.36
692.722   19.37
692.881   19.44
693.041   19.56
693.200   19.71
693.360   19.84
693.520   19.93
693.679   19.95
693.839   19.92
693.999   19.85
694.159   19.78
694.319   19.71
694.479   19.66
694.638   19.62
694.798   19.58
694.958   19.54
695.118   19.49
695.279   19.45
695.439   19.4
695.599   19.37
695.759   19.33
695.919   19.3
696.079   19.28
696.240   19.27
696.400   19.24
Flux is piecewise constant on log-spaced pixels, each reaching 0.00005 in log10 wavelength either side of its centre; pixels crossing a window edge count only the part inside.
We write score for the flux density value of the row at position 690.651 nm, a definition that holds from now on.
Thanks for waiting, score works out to 20.22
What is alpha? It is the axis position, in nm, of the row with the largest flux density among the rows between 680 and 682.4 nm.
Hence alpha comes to 681.332 nm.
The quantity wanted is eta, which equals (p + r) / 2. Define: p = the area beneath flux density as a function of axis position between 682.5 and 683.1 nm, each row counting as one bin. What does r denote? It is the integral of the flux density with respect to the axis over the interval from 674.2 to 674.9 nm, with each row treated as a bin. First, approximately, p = 11.65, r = 13.5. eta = 12.6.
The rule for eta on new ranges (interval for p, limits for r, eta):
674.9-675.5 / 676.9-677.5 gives 11.6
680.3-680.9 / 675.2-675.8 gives 11.7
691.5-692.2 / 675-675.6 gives 12.6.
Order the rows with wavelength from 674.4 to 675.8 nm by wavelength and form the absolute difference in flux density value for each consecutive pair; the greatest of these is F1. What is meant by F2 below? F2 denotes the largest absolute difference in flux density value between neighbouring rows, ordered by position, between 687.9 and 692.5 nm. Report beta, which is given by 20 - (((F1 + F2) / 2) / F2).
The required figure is 19.35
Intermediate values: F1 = 0.060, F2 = 0.20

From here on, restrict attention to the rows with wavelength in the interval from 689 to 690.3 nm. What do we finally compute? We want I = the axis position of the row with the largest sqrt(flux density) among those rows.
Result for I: 689.063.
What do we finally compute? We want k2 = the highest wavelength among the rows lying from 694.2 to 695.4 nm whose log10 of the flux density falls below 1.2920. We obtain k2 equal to 695.279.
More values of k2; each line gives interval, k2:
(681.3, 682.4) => 682.274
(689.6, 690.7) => 690.015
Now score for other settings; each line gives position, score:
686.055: 19.27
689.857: 19.45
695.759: 19.33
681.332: 20.07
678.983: 19.17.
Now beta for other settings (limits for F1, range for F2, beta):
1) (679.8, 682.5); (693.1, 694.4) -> 18.81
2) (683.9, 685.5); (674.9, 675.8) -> 18.83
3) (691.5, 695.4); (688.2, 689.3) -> 19.08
